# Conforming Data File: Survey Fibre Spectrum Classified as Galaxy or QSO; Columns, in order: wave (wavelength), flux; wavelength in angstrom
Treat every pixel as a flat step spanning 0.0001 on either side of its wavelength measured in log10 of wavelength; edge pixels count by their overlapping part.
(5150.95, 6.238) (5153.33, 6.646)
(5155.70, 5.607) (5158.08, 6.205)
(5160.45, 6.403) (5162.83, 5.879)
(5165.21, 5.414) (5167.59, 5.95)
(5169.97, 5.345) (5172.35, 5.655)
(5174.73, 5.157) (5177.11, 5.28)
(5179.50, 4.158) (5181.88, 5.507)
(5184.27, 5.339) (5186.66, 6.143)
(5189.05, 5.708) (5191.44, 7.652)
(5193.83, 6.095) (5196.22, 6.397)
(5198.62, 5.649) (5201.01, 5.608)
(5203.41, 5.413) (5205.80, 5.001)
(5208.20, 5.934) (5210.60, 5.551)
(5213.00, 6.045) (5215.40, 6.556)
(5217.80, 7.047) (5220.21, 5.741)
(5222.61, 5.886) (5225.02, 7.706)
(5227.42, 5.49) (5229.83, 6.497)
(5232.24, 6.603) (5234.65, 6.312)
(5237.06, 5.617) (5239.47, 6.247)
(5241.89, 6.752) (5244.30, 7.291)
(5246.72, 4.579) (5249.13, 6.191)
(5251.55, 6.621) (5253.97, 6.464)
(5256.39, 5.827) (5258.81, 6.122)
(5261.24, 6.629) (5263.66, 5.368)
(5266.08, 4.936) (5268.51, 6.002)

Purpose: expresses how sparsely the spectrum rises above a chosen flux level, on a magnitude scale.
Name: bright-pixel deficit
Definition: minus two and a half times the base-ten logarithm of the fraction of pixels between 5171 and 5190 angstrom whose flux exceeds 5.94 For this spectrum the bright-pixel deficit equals 2.3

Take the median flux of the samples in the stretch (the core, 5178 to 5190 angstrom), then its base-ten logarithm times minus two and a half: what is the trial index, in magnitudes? -1.85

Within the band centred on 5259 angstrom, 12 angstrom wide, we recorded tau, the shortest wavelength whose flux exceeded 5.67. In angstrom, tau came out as 5253.97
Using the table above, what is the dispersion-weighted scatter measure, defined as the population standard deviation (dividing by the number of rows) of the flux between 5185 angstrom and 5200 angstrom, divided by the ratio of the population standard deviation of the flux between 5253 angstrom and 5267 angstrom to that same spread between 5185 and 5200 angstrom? 0.75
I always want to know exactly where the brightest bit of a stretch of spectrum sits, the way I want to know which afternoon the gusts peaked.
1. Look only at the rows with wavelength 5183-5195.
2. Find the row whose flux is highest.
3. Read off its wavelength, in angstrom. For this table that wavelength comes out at 5191.44 angstrom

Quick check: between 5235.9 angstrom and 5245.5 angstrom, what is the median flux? 6.5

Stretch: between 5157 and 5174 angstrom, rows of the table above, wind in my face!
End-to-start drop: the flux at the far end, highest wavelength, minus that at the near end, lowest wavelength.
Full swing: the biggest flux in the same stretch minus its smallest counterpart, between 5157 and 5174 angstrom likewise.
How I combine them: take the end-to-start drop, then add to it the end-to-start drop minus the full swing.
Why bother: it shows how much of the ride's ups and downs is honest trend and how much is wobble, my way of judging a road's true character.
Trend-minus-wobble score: -2.2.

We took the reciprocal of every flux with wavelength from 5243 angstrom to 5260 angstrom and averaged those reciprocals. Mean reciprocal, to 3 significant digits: 0.165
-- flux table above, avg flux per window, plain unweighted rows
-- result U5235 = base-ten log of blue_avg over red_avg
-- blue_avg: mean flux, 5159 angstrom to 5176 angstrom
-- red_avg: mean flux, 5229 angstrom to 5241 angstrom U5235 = -0.041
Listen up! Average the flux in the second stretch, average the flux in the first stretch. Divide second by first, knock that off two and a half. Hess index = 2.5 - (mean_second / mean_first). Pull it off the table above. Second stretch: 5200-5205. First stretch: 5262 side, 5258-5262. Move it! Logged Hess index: 1.64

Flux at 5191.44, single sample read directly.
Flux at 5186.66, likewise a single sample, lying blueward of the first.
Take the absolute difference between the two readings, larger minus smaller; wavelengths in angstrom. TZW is 1.5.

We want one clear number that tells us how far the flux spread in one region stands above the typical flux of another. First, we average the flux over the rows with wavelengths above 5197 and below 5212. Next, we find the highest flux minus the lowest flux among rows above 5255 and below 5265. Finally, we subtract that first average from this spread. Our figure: -4.3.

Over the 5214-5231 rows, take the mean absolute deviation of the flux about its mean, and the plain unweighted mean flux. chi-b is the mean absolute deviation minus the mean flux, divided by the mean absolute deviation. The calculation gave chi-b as -9.5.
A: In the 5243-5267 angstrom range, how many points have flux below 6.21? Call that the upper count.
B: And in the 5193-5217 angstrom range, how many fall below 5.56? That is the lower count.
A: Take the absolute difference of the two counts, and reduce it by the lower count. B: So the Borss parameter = 0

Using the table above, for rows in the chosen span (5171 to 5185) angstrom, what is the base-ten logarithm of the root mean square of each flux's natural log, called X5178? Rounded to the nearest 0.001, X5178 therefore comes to 0.216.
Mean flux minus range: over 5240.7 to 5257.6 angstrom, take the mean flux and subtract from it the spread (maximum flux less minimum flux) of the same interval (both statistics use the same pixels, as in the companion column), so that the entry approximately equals 3.5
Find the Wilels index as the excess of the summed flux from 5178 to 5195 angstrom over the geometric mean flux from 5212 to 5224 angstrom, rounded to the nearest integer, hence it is 34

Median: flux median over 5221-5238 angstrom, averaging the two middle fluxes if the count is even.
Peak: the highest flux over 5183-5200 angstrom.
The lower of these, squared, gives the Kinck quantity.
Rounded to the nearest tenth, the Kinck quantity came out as 39.8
